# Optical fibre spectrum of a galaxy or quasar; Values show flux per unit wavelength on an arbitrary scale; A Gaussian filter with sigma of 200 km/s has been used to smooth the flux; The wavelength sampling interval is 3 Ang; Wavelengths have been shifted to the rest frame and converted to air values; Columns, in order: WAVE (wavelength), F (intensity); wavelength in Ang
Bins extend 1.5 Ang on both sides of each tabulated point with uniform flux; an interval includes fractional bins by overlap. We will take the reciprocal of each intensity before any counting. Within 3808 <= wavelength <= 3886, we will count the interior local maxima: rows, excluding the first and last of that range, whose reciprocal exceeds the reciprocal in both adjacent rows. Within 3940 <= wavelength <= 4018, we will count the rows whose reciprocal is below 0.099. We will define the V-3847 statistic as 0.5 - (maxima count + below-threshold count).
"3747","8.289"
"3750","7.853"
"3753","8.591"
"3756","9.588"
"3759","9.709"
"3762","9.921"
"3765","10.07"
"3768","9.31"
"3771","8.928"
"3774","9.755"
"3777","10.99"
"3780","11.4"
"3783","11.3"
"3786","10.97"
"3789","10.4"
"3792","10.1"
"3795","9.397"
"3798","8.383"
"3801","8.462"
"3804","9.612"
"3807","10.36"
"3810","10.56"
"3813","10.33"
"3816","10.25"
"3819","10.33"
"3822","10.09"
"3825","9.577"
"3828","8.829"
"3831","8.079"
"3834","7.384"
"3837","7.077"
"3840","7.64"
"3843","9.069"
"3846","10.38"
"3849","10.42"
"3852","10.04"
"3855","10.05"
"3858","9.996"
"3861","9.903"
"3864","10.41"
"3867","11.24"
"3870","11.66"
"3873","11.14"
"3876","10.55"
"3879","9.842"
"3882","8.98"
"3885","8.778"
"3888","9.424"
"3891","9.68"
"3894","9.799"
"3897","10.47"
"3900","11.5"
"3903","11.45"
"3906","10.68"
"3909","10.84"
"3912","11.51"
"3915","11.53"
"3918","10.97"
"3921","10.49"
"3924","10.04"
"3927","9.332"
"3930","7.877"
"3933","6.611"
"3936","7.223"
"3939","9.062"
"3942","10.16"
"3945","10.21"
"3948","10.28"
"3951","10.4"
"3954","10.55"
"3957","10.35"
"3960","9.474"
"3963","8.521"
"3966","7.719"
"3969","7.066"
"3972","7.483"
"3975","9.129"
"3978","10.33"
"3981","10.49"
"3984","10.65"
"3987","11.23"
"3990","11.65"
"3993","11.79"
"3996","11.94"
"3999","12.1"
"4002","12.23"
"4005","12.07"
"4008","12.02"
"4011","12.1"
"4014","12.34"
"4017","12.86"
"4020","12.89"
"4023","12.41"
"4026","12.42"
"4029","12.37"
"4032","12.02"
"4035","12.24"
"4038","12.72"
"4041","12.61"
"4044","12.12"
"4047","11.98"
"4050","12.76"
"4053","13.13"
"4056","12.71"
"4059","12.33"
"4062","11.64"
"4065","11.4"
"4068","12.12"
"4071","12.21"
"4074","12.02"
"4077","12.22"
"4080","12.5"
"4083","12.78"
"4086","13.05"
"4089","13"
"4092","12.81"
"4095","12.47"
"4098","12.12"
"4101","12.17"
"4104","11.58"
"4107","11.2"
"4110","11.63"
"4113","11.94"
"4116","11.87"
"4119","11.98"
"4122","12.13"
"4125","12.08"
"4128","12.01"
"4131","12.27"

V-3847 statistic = -23.5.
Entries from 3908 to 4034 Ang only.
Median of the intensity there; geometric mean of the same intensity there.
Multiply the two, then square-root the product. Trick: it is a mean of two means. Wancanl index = 10.5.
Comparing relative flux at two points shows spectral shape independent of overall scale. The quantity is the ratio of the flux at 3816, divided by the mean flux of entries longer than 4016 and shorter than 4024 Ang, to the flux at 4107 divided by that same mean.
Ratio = 0.92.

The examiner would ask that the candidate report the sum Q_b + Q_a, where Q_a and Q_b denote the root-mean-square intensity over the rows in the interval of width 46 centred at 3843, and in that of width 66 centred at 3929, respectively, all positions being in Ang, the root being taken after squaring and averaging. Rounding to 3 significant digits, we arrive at 19.5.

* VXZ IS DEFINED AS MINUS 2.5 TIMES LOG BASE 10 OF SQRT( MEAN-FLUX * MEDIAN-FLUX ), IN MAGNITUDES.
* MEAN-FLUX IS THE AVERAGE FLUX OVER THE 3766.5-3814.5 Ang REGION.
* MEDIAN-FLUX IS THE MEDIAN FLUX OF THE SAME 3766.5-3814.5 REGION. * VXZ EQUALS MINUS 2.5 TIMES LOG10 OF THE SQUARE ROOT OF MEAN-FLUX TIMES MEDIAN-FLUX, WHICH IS -2.51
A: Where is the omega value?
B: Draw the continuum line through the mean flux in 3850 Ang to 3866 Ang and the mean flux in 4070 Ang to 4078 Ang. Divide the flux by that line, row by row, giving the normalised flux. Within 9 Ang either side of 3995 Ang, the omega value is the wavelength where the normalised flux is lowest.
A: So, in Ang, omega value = 3987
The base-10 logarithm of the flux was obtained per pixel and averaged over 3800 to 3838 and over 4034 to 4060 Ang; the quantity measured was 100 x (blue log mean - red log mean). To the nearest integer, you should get -13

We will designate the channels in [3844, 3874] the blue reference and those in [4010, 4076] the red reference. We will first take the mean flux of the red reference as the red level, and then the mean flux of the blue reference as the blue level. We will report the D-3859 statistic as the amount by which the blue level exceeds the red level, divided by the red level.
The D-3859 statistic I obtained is -0.15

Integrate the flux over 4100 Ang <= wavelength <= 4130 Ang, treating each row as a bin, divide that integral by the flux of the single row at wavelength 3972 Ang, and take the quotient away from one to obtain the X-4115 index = -47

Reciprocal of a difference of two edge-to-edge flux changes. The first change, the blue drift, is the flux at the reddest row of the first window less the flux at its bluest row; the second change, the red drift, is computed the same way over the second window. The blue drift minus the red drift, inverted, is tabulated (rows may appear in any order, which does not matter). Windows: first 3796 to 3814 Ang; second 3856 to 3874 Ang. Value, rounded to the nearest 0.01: 1.25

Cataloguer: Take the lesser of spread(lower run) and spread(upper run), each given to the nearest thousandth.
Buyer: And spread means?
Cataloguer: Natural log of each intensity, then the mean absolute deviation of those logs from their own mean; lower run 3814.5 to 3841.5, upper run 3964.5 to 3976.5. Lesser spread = 0.078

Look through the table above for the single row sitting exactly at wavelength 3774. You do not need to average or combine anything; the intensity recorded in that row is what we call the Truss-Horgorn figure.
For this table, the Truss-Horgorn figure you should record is 9.755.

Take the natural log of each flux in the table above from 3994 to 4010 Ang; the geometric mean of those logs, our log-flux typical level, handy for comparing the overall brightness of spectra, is 2.49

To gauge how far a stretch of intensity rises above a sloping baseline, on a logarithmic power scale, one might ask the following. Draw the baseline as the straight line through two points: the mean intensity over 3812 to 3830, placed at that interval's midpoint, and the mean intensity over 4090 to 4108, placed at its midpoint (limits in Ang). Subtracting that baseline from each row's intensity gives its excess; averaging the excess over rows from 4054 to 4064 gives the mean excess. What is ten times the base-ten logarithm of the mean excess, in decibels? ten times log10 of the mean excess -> -3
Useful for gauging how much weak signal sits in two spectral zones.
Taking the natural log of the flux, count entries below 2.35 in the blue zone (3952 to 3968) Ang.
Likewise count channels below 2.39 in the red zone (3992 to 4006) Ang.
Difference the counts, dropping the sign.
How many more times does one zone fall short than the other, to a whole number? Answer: 4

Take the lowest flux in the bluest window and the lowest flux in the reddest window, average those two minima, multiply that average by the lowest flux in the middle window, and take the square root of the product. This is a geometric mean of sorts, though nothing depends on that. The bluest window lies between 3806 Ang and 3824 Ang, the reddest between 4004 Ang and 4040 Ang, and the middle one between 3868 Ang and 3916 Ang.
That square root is 9.9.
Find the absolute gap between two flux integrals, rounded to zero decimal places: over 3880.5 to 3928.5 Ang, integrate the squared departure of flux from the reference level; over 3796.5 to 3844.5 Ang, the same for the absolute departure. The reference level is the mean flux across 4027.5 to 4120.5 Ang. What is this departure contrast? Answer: 64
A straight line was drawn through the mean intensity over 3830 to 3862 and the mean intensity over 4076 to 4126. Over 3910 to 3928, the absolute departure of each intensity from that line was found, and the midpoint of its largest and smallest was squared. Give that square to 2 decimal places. 0.65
